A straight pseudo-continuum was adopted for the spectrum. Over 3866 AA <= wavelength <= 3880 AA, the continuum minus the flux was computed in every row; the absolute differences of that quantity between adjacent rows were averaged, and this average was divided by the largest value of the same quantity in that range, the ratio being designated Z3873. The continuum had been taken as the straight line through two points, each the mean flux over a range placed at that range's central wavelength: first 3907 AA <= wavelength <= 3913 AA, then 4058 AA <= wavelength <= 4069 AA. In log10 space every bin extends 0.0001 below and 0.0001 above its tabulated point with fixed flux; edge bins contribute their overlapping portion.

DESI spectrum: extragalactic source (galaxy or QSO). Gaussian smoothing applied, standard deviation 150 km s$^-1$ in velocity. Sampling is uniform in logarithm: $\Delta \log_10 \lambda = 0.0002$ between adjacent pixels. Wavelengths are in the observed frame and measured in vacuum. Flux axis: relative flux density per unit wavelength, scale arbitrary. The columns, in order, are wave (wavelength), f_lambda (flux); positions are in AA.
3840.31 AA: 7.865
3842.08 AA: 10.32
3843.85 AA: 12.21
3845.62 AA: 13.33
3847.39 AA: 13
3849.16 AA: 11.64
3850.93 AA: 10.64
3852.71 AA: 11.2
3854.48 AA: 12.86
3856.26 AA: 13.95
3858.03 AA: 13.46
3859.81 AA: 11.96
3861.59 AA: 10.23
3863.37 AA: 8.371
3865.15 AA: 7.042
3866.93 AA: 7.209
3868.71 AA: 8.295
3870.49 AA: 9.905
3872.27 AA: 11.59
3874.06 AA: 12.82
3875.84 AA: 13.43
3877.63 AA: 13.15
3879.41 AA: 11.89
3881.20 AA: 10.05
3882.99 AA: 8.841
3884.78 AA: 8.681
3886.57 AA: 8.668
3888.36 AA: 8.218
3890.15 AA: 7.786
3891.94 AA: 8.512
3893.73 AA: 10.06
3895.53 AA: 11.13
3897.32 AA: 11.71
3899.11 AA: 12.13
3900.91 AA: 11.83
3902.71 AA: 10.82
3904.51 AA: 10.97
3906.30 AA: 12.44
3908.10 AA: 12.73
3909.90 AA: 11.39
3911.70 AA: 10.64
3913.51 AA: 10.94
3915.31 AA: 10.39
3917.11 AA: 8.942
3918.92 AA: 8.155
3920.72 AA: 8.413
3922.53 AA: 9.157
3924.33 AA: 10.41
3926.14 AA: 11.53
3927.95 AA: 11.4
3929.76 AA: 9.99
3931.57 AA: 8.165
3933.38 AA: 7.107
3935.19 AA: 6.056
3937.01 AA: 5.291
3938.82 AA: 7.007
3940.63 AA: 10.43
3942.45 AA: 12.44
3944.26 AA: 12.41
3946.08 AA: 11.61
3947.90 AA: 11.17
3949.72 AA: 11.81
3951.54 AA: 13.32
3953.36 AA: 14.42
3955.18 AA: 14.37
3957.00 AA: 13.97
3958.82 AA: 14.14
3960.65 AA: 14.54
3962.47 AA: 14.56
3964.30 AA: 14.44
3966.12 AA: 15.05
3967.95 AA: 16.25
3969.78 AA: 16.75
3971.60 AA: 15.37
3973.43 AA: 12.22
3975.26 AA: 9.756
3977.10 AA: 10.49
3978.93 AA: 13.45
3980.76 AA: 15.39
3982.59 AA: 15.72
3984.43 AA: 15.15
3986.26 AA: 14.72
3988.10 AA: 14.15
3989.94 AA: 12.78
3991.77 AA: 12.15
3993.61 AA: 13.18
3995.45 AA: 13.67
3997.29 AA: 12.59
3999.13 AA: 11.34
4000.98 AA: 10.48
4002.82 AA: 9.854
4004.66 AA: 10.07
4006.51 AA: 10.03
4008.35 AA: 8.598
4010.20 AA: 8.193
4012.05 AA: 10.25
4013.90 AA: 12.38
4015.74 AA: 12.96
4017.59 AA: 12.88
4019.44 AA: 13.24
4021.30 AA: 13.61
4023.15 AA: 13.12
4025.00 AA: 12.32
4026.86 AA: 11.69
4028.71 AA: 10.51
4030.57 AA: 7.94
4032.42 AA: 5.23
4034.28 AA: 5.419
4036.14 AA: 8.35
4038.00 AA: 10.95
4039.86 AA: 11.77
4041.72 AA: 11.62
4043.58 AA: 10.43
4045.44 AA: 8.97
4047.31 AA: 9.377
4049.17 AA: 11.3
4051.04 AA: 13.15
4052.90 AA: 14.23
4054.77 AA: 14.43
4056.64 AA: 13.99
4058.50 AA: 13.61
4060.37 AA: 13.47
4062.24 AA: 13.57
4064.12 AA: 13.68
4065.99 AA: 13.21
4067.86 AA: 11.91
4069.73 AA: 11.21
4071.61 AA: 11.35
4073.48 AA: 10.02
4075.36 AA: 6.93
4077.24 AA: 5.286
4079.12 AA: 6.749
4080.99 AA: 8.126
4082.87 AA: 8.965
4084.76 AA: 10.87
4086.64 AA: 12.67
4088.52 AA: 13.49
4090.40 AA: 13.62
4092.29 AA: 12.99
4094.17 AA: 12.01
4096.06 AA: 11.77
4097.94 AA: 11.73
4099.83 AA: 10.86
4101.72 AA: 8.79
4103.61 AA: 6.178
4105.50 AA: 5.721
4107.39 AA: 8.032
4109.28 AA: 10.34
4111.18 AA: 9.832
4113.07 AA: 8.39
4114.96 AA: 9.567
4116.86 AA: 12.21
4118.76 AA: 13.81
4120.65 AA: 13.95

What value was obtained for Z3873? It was 0.3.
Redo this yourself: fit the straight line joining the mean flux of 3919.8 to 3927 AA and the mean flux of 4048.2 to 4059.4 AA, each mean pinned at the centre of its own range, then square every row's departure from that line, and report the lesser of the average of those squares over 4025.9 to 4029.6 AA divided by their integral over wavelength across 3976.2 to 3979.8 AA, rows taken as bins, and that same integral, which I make 0.34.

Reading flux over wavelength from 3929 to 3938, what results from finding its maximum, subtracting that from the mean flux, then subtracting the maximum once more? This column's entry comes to -12.7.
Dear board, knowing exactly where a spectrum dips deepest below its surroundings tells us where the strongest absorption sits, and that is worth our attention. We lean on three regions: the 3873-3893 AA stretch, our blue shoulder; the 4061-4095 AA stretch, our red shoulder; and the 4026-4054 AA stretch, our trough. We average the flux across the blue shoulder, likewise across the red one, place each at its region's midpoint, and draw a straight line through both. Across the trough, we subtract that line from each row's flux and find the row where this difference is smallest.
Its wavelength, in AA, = 4032.42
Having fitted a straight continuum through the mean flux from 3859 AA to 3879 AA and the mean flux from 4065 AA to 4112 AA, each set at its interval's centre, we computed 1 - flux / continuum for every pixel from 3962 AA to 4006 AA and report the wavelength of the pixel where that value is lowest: 3969.78 AA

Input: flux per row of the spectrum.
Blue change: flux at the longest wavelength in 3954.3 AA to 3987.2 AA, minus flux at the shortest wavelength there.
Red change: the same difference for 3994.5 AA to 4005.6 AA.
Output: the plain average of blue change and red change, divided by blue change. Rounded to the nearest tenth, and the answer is -4.6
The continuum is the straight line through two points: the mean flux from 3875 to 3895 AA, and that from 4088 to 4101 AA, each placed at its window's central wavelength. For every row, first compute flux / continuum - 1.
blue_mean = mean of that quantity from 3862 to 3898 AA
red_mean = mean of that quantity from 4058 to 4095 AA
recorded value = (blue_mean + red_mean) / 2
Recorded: -0.04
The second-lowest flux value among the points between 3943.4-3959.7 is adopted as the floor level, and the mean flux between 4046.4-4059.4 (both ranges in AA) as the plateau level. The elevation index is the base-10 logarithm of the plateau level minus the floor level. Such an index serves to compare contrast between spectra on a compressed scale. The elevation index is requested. 0.10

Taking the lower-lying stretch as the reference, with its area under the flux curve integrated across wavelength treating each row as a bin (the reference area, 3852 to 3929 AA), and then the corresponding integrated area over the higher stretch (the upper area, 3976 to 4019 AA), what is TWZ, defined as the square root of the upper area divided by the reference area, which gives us 0.80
